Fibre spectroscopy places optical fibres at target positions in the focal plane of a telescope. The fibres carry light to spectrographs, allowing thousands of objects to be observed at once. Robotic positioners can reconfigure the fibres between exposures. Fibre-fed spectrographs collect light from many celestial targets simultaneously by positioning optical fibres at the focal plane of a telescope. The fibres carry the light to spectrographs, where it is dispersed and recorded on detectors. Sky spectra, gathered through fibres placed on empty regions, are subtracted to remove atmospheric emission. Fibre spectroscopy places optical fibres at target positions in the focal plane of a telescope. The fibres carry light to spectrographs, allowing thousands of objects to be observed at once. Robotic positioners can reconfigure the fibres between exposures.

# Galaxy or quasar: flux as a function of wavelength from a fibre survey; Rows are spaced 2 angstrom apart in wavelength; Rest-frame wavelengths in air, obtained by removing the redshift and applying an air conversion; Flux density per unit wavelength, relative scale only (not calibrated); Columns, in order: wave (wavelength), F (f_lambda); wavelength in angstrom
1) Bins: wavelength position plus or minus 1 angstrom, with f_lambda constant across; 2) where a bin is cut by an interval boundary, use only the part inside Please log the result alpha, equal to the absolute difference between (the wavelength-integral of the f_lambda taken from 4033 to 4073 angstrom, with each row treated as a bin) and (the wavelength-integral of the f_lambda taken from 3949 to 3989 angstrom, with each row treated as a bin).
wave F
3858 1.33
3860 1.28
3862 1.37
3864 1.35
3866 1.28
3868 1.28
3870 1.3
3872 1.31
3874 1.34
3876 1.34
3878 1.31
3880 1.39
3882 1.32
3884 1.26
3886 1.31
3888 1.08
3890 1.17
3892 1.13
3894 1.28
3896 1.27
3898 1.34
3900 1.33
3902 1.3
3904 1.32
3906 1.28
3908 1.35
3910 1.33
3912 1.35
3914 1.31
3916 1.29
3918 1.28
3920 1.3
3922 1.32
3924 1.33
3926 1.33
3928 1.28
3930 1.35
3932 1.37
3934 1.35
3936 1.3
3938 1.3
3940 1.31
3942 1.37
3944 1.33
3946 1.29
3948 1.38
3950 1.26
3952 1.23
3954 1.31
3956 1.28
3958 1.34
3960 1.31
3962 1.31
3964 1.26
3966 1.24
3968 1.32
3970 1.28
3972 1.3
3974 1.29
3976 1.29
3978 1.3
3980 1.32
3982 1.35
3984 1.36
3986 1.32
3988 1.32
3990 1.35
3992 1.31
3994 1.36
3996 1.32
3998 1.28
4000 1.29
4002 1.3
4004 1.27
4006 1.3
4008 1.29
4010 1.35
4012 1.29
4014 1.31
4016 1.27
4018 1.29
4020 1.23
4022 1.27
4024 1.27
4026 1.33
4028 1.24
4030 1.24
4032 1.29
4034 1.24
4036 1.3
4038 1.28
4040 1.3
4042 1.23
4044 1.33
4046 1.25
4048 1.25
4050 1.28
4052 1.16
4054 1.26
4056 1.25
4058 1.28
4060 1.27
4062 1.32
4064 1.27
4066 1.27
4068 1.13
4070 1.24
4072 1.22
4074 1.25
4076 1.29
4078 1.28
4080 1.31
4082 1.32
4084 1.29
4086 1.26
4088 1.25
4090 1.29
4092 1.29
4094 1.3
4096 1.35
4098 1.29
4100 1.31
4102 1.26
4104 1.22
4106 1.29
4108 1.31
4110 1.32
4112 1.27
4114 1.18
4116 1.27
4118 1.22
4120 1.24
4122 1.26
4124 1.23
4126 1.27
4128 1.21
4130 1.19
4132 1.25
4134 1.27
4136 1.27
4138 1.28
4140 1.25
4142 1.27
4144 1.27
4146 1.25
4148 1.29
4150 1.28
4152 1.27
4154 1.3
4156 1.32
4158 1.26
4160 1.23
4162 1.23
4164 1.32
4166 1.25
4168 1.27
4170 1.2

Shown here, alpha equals 1.7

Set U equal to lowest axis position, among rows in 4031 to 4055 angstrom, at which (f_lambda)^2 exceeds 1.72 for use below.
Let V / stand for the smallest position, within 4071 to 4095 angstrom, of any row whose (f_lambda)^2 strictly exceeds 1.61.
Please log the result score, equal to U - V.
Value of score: -32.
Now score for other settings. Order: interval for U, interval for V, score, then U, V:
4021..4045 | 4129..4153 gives -108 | 4026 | 4134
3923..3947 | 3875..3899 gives 48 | 3924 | 3876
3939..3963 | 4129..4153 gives -192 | 3942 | 4134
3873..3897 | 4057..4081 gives -184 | 3874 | 4058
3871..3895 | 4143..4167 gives -270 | 3874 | 4144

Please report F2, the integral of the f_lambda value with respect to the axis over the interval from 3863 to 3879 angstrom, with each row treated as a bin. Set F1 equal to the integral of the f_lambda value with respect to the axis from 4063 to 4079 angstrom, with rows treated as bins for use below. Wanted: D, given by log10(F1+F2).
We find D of 1.61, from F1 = 19.9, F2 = 21.0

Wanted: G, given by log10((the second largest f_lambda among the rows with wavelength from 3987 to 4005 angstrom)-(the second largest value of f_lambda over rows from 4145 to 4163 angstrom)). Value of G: -1.30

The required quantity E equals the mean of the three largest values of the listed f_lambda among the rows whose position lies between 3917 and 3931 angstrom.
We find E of 1.337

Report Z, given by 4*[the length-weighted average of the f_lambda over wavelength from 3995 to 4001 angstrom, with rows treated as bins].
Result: 5.2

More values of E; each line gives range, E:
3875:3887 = 1.350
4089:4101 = 1.320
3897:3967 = 1.373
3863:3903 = 1.360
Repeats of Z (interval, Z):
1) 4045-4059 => 5.0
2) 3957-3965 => 5.2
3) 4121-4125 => 5.0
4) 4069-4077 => 5.0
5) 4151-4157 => 5.2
